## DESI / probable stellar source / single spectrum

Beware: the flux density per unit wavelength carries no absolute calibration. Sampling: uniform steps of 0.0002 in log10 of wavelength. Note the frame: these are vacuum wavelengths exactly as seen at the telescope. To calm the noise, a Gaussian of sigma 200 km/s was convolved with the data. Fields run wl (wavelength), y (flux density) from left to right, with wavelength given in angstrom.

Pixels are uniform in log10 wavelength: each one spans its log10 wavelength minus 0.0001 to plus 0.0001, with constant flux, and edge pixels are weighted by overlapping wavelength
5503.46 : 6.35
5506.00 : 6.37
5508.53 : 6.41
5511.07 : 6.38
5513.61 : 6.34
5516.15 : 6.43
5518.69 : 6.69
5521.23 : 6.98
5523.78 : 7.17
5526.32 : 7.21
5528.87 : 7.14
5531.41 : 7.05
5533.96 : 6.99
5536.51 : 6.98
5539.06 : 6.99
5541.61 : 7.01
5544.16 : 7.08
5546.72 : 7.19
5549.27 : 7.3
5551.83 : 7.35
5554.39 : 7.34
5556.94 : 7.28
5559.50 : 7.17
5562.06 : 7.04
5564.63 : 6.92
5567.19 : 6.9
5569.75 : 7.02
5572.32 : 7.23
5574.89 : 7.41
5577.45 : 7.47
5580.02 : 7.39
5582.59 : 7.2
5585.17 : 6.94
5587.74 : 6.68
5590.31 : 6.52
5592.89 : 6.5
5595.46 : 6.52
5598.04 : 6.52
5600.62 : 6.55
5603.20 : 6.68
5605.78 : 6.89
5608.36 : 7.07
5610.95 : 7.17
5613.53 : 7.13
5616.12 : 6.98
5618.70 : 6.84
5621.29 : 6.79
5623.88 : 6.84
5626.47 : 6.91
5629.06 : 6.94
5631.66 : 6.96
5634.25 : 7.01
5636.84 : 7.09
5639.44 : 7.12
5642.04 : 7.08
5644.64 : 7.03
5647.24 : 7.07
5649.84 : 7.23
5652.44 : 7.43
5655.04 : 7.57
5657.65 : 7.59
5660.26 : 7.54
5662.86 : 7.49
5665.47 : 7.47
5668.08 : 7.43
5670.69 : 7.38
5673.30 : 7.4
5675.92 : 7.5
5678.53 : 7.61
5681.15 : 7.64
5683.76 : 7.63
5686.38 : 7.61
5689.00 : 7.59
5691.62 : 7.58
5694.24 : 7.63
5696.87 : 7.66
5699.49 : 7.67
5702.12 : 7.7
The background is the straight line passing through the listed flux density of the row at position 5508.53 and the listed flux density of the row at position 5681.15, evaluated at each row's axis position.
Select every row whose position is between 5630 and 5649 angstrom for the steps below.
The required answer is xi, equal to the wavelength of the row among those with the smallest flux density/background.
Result 5644.64 angstrom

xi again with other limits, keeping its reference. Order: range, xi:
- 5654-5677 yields 5670.69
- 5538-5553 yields 5539.06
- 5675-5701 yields 5691.62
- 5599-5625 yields 5600.62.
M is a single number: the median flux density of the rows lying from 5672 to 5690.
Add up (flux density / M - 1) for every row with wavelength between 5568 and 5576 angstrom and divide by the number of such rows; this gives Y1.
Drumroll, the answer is -0.05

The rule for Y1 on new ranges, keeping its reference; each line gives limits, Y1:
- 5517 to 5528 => -0.08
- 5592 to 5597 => -0.14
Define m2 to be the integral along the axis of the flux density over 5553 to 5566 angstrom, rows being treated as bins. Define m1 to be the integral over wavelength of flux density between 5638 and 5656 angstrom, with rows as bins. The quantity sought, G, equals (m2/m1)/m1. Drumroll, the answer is 0.01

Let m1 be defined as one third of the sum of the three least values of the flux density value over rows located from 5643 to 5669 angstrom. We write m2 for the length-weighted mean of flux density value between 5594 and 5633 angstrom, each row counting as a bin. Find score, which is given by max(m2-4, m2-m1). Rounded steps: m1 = 7.1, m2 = 6.9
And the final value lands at 2.9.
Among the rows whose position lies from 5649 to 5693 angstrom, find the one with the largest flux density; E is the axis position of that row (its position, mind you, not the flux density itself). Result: 5681.15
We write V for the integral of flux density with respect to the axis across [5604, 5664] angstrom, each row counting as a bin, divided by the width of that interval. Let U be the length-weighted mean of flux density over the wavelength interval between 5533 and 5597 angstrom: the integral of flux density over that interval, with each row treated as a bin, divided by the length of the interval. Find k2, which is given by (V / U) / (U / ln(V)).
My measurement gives 0.281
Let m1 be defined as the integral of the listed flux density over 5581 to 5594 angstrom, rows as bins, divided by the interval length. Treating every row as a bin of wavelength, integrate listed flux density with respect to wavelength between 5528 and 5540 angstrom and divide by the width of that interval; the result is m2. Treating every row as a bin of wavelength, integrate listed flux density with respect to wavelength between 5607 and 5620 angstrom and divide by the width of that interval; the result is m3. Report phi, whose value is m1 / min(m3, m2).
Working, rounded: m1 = 6.78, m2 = 7.0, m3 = 7.04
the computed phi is 0.965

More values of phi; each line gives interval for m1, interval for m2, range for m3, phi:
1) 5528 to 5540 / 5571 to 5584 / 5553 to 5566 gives 0.983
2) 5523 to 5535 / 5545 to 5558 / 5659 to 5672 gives 0.977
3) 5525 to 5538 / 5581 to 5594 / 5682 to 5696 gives 1.043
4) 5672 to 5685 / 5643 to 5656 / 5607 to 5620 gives 1.074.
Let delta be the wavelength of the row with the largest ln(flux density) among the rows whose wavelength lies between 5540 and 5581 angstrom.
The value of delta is 5577.45 angstrom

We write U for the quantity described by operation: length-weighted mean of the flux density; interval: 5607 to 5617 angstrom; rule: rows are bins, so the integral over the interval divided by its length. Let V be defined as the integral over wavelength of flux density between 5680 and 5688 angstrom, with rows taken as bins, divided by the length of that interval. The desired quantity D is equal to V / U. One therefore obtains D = 1.08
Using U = 7.09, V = 7.63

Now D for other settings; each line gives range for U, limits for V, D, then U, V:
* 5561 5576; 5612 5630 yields 0.98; 7.08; 6.92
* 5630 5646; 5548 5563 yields 1.03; 7.04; 7.25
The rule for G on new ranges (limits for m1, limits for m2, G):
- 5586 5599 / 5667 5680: 0.01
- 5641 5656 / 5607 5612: 0.00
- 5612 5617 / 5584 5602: 0.10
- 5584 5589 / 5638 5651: 0.08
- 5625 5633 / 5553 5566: 0.03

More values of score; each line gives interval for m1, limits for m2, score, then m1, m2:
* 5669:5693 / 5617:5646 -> 3.0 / 7.4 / 7.0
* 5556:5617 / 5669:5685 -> 3.5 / 6.5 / 7.5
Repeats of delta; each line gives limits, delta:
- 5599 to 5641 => 5610.95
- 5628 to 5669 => 5657.65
